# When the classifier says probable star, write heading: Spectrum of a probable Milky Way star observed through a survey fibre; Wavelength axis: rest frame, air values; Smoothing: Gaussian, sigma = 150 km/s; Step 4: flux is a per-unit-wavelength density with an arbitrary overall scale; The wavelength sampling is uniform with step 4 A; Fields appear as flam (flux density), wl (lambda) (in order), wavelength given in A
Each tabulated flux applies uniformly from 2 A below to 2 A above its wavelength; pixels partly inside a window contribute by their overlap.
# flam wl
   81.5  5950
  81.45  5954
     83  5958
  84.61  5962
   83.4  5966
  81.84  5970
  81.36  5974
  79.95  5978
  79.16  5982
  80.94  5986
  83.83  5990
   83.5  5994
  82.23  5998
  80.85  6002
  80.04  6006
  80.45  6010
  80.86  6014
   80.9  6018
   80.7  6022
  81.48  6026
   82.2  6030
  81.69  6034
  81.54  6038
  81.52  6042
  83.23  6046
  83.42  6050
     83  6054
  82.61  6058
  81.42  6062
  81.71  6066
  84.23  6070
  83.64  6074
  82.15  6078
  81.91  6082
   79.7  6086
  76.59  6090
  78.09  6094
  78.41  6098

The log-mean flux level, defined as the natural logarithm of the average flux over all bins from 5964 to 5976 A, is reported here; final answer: 4.41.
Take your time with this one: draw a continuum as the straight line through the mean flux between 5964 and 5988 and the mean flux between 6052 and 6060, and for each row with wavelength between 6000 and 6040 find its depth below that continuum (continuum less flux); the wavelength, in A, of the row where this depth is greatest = 6006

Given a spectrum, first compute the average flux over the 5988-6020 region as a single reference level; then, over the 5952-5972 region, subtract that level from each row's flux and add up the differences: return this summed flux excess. 6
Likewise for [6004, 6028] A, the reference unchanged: -5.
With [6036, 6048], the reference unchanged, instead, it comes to 2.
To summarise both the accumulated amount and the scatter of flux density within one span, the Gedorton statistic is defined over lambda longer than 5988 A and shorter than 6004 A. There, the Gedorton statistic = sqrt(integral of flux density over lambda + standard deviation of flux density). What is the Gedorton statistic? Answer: 36.4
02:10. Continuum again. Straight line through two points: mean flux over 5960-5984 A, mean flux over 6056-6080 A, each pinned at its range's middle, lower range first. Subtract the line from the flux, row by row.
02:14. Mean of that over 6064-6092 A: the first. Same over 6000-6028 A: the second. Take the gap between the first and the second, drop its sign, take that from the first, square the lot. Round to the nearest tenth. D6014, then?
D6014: 1.9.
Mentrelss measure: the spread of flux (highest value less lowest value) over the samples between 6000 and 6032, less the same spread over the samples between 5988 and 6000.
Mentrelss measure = 0.6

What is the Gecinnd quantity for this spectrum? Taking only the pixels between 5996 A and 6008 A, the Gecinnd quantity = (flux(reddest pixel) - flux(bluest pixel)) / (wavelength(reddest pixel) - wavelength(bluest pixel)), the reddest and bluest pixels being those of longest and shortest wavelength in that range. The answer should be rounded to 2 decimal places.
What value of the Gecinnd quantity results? -0.27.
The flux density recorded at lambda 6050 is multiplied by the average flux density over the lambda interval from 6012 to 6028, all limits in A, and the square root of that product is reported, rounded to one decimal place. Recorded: 82.2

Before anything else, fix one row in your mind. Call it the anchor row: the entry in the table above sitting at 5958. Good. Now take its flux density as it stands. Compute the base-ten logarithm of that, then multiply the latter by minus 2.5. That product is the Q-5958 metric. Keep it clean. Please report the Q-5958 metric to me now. -4.80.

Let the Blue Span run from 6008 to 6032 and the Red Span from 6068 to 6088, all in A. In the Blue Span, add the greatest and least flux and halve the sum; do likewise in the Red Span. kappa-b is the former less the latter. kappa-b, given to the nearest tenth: -0.6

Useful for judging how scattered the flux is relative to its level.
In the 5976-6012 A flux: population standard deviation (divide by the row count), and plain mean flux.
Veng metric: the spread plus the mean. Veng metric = 82.7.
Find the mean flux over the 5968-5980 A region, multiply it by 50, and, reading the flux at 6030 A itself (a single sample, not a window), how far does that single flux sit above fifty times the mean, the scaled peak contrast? -3970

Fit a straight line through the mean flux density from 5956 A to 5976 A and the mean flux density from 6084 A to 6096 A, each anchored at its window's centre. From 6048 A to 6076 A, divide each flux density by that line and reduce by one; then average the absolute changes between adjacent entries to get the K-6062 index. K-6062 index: 0.0107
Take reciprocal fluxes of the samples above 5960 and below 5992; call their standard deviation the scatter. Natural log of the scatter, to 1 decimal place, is -8.2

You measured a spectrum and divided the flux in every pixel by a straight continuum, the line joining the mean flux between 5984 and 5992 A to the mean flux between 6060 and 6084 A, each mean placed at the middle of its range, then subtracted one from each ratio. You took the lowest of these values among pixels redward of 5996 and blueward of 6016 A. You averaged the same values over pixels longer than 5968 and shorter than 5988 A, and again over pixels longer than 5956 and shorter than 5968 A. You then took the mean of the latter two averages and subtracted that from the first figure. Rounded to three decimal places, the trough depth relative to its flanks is -0.026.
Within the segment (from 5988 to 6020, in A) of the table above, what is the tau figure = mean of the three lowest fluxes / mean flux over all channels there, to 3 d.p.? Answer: 0.986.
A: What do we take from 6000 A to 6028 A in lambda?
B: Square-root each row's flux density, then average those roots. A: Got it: 8.99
